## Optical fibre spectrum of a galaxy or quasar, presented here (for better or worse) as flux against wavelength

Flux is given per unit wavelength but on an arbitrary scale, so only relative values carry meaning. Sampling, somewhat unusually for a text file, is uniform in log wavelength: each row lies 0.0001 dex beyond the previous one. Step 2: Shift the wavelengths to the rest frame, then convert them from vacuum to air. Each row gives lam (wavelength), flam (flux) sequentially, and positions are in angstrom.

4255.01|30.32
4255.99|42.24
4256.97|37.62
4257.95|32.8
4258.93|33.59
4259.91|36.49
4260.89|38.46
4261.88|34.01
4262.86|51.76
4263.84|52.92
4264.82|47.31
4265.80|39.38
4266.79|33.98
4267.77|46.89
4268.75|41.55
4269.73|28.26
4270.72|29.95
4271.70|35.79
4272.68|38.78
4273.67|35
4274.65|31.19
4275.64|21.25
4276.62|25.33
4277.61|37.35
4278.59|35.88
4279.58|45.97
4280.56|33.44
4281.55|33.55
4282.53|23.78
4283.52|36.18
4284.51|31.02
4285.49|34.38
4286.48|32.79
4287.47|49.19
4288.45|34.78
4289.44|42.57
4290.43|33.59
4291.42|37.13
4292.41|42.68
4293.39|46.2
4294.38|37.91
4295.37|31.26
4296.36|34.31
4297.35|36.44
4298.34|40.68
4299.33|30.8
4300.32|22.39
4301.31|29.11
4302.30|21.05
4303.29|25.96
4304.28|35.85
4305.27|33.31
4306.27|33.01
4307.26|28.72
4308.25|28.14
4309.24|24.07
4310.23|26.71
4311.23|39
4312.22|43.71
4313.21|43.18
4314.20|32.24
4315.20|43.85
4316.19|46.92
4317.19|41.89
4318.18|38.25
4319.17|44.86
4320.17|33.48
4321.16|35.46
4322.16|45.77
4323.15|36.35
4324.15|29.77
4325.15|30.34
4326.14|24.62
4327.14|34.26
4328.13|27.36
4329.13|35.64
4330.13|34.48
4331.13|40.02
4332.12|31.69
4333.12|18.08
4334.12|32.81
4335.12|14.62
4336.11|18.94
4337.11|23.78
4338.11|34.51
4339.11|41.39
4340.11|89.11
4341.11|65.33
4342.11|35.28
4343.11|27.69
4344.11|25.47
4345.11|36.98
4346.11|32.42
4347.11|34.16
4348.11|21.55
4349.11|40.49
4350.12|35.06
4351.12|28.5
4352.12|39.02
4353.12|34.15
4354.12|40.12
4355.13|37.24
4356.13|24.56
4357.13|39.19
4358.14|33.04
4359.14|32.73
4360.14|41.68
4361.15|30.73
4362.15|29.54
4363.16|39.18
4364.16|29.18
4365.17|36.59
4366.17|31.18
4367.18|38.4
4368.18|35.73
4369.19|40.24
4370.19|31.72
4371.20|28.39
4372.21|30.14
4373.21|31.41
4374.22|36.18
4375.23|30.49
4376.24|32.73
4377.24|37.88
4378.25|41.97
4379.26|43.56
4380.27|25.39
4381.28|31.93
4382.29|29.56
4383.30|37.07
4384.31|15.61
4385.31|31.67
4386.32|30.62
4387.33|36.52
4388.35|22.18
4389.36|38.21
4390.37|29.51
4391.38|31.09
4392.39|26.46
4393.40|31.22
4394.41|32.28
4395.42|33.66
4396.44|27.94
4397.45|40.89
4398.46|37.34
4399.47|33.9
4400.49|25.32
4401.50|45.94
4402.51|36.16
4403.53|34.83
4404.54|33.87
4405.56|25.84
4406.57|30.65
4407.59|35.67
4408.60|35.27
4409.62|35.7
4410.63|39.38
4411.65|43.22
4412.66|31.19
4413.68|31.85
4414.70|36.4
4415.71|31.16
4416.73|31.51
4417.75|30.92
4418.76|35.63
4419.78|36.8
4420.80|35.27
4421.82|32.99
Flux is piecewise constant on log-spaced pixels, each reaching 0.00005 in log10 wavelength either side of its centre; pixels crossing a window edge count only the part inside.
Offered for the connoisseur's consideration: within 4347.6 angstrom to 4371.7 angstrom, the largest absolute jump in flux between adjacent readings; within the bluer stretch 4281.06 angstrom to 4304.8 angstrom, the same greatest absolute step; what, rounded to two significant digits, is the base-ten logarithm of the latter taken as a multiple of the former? -0.063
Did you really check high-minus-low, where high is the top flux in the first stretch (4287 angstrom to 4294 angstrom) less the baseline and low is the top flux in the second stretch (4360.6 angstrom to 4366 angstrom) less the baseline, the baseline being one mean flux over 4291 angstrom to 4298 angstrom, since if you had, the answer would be 10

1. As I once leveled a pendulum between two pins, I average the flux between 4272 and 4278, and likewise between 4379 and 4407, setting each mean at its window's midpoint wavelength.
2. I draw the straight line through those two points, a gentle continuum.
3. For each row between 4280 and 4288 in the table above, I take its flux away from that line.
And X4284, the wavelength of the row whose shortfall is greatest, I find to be 4282.53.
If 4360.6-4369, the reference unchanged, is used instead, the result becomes 4364.16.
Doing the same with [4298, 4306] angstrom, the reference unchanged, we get 4302.30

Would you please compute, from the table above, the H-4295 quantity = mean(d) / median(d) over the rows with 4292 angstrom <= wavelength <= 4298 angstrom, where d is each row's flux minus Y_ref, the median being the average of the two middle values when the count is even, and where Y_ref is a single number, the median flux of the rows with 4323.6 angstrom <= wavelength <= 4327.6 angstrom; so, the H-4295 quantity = 1.1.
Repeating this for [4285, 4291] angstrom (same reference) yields 1.7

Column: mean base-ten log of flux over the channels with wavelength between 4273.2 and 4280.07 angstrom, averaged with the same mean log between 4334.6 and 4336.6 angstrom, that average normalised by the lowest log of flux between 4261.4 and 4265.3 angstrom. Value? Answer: 0.89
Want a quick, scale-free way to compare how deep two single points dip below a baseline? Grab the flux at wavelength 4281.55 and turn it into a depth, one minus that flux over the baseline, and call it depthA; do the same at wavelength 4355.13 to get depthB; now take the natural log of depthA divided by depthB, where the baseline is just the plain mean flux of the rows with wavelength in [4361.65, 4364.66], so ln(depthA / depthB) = -1.6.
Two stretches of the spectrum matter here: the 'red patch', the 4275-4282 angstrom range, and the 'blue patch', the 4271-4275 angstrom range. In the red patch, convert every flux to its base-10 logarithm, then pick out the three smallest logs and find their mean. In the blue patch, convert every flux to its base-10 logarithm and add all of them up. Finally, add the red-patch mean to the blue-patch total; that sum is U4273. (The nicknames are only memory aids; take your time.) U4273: 7.6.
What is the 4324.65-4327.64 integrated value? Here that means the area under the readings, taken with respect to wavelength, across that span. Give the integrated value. 89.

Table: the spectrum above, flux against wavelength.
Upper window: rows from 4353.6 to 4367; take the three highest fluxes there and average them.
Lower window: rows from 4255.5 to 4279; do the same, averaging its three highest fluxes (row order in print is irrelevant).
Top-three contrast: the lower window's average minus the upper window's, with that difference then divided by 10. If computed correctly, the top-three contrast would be 1.0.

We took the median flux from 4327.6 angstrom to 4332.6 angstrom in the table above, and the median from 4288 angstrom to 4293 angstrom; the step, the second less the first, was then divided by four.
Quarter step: 0.66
